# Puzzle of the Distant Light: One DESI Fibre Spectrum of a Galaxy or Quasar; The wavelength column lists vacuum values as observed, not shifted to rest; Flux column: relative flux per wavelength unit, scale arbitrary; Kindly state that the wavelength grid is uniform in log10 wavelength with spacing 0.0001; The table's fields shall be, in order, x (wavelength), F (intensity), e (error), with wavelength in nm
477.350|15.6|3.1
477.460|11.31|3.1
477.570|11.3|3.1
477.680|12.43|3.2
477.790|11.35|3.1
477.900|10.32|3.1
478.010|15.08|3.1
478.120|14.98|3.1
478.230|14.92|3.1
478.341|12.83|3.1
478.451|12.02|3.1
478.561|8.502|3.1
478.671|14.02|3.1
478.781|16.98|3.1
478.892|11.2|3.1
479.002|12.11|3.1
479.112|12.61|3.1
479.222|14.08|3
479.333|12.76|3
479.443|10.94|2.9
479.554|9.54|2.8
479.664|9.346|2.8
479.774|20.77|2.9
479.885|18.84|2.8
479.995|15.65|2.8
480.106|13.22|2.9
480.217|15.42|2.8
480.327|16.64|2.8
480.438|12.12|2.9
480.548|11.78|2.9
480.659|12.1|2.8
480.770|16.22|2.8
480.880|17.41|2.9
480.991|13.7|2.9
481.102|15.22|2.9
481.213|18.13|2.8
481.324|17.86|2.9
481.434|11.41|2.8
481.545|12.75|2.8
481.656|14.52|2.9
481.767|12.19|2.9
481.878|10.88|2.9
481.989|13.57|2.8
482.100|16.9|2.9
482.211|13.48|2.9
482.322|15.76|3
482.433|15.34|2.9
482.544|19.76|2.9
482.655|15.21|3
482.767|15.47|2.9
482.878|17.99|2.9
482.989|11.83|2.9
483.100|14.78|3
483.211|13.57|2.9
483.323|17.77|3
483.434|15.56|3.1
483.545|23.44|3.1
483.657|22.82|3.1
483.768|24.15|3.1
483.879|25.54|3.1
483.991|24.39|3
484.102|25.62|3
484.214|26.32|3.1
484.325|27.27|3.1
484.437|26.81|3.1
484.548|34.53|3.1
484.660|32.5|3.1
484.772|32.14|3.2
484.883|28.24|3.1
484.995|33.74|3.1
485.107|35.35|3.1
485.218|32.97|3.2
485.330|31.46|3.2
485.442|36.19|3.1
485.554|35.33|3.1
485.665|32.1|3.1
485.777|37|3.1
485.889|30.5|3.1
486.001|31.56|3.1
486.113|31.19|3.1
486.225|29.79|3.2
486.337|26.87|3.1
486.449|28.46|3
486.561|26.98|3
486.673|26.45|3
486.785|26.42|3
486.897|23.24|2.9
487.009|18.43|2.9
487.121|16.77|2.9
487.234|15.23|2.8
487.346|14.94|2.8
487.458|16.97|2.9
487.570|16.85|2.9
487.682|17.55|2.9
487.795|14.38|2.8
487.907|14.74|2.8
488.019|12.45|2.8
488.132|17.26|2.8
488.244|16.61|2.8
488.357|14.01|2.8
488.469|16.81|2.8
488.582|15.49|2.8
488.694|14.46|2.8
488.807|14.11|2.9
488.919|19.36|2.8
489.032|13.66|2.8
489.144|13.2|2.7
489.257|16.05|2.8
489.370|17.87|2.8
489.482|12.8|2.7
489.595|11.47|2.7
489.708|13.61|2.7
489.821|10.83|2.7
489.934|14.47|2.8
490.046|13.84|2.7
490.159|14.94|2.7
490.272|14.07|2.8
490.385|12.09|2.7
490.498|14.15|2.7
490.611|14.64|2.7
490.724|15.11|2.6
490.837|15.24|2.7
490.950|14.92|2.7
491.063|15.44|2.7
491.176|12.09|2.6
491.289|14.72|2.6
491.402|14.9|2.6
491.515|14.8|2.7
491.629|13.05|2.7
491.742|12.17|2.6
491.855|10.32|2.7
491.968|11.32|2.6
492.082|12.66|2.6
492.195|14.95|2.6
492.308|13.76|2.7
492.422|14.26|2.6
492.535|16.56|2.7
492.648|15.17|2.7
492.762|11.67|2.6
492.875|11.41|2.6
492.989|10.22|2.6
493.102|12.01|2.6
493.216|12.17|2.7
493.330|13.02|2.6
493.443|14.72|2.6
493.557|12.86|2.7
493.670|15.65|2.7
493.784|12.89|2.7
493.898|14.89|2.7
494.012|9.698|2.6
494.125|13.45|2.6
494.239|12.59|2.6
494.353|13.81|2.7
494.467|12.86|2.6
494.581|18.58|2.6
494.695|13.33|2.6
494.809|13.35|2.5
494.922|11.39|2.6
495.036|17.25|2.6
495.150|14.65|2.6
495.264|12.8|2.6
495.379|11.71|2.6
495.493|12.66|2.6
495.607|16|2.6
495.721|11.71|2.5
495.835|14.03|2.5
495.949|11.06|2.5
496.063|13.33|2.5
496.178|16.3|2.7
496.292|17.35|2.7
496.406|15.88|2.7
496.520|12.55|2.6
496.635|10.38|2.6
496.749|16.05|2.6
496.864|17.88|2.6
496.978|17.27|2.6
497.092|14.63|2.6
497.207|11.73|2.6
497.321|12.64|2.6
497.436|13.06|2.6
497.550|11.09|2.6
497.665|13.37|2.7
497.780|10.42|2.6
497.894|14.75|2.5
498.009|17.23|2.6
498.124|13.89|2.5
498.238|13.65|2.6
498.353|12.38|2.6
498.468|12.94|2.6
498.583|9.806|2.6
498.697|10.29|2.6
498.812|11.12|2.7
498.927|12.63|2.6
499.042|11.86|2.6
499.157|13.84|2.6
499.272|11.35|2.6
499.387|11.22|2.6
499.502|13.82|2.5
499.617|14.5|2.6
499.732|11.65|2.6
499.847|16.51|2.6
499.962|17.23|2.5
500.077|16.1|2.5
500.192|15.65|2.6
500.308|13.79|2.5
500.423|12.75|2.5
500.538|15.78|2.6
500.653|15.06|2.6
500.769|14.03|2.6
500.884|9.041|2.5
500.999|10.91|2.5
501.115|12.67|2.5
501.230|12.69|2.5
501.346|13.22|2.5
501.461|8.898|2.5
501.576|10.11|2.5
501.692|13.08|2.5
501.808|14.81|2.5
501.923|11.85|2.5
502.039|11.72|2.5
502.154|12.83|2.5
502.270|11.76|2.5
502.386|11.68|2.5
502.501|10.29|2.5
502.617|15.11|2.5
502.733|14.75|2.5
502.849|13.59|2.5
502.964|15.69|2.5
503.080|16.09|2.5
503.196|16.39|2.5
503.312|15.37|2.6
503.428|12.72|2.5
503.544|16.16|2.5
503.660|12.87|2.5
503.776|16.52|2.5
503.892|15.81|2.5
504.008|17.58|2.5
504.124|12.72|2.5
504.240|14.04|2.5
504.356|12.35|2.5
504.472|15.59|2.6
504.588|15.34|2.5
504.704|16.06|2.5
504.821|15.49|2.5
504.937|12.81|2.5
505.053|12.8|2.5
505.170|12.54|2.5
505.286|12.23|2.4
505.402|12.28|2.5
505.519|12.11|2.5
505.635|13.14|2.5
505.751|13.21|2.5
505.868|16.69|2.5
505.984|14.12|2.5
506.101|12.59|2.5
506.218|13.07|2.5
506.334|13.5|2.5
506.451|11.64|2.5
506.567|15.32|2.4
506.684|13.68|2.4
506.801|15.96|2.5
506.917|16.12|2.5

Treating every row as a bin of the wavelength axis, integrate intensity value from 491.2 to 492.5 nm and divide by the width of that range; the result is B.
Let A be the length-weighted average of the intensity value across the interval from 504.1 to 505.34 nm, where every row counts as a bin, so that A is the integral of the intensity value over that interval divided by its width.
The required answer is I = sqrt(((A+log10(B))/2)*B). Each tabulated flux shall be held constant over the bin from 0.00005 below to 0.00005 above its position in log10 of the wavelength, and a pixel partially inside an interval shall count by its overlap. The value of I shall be 10.0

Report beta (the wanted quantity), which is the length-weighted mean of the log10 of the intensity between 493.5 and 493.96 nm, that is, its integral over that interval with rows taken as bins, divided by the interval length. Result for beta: 1.14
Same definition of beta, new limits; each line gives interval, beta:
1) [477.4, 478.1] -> 1.08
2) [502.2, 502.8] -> 1.10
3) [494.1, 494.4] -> 1.12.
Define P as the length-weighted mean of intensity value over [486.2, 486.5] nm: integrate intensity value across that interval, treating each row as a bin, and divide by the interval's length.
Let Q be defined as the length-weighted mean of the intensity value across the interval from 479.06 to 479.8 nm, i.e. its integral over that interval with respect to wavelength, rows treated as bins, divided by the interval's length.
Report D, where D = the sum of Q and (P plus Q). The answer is 53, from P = 28.2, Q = 12.6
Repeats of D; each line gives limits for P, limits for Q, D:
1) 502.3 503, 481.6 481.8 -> 40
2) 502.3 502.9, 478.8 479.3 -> 39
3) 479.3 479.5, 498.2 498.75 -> 35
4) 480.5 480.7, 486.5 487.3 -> 56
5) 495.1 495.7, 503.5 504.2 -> 44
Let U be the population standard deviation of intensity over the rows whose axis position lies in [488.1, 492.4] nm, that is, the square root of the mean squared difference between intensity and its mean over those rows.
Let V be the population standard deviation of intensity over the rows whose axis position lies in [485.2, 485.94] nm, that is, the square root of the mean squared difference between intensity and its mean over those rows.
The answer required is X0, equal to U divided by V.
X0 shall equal 0.81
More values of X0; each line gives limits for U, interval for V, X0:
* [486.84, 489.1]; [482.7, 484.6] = 0.39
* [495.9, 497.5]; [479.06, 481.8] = 0.83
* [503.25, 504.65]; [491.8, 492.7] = 0.86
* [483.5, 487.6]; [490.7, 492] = 3.54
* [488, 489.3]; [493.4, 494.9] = 0.98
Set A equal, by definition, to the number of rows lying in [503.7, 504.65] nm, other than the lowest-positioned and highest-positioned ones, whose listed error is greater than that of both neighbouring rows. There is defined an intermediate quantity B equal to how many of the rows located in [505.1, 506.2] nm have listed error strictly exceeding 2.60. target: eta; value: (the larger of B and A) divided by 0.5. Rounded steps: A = 1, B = 0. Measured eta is 2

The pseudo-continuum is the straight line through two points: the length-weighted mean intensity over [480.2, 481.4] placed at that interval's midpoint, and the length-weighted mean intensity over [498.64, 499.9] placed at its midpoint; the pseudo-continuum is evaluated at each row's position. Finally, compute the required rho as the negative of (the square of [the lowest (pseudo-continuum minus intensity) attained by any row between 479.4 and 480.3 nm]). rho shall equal -31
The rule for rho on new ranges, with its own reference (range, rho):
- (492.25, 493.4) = -9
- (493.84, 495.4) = -29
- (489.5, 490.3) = -1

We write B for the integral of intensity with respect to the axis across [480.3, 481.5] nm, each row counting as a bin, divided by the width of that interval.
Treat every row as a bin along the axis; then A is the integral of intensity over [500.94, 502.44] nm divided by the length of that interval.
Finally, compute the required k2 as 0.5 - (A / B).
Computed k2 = -0.3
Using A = 12.0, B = 14.7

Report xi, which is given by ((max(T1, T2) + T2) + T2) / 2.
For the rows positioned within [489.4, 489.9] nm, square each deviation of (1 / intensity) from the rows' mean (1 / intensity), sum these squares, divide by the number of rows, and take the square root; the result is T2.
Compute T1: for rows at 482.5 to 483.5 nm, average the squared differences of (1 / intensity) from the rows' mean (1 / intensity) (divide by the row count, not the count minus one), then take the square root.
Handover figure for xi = 0.012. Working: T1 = 0.0096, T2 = 0.007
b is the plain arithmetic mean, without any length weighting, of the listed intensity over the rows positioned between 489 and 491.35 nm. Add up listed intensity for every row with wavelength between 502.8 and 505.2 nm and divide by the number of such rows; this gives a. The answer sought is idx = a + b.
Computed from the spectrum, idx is 29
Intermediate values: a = 14.7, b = 14.1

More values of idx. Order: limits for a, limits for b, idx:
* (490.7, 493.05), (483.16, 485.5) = 41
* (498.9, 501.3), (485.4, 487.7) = 39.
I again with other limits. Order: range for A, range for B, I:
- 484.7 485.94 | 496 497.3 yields 15.9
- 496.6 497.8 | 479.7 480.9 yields 10.7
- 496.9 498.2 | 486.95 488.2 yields 10.9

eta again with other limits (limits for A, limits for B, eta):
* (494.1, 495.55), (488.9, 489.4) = 10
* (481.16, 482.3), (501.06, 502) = 2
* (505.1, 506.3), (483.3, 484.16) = 16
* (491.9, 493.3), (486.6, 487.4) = 14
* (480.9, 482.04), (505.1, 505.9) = 2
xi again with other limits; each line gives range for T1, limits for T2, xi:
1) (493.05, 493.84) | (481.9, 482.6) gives 0.012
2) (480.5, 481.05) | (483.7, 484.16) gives 0.007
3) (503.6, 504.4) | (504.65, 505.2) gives 0.012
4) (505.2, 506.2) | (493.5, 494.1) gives 0.021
